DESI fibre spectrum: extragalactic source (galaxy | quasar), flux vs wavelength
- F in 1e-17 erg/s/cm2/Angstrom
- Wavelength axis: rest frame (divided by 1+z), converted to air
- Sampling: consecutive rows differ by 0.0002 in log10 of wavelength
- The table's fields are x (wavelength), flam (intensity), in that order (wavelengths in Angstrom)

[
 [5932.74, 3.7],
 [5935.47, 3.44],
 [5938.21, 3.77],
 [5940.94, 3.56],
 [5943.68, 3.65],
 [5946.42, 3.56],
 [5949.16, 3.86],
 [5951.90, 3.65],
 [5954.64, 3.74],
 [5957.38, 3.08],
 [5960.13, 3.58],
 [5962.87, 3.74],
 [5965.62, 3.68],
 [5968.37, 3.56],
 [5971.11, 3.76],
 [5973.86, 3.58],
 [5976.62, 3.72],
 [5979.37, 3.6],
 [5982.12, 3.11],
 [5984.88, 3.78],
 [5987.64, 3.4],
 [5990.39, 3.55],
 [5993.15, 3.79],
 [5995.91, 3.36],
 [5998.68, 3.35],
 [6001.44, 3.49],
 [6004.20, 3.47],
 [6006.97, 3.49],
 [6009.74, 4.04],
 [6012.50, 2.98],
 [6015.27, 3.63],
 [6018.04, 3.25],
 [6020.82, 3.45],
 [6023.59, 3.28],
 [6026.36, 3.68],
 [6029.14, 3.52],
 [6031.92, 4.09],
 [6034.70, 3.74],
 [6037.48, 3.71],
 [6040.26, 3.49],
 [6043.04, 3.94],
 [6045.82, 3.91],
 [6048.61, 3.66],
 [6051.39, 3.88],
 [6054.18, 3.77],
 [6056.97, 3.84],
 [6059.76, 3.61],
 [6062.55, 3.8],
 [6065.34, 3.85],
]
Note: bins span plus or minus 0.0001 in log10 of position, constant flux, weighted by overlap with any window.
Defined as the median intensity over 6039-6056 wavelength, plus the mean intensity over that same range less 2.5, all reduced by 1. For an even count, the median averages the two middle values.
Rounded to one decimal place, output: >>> 4.1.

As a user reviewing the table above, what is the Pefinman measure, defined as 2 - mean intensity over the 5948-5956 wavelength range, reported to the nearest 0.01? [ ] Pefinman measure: -1.75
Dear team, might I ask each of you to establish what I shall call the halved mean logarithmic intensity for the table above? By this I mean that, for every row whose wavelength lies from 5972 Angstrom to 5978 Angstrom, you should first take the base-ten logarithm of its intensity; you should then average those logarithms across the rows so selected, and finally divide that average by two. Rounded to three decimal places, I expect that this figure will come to 0.281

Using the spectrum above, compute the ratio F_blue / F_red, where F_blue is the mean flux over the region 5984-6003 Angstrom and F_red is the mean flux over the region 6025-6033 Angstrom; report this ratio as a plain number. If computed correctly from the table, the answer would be 0.94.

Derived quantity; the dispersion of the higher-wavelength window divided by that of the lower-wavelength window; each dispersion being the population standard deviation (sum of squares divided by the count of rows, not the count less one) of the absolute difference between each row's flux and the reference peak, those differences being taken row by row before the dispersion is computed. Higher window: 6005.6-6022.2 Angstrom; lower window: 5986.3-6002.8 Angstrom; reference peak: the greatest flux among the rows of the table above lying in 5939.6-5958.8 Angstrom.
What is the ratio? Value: 1.6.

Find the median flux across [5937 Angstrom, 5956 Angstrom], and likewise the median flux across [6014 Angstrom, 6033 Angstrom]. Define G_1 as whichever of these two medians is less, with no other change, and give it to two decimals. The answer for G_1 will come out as 3.52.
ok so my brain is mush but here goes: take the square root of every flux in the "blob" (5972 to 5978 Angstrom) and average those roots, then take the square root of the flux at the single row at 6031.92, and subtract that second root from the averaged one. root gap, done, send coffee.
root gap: -0.11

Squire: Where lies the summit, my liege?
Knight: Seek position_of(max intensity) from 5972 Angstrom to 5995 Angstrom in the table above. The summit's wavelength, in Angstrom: 5993.15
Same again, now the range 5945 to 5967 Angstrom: 5949.16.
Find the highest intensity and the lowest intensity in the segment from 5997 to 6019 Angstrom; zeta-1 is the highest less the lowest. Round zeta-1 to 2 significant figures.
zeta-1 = 1.1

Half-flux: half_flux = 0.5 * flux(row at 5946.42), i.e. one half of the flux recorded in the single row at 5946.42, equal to 1.78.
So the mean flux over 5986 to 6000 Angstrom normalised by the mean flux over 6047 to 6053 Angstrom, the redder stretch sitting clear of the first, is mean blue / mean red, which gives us 0.93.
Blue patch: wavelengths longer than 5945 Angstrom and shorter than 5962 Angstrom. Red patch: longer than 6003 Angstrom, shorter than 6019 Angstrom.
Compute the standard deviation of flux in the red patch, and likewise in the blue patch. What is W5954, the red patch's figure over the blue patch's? 1.3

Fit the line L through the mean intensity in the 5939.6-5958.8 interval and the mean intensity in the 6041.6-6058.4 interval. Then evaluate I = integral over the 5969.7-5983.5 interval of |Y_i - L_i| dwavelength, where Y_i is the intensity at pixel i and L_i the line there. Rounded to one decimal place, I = 2.4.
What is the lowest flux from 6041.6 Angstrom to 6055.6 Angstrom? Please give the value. 3.66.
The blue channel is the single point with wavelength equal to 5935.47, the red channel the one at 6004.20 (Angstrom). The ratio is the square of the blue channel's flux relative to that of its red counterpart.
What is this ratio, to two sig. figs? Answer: 0.98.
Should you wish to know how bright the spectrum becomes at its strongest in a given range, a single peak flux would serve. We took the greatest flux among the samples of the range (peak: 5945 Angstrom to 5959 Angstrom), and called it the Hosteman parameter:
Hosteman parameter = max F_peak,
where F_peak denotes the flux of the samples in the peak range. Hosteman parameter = 3.86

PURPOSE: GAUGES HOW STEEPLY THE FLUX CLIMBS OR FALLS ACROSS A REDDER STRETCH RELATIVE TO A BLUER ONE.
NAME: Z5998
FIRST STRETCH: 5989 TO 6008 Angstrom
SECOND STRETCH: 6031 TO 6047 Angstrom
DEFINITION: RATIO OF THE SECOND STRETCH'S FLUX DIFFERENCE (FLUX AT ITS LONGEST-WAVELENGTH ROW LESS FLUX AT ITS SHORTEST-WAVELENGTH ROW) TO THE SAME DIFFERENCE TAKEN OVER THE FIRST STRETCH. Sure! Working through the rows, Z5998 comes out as 3.0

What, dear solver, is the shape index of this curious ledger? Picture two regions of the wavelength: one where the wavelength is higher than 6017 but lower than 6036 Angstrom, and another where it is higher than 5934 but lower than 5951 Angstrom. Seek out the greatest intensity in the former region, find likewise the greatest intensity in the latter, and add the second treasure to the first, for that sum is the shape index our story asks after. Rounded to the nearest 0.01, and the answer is 7.95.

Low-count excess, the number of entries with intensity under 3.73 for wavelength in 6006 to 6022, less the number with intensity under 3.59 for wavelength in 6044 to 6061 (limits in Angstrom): 5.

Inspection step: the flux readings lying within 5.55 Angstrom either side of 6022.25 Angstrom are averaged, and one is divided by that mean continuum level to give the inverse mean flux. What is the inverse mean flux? 0.293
